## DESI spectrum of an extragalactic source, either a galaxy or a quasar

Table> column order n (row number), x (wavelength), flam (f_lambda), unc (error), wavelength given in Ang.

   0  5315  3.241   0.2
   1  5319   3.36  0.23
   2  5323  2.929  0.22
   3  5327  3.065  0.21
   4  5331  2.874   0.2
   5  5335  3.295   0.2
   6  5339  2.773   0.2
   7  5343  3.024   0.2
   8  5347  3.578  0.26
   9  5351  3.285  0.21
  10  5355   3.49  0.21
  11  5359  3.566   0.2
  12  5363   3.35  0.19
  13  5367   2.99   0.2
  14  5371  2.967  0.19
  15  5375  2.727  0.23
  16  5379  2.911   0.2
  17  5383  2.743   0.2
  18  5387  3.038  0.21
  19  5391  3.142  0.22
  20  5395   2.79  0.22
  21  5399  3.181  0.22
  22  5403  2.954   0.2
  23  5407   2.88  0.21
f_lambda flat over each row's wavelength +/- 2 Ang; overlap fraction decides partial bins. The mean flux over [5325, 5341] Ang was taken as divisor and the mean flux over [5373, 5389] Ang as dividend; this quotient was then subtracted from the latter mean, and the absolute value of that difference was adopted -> 1.90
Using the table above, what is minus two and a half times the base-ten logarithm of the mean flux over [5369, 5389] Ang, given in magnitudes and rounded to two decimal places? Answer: -1.15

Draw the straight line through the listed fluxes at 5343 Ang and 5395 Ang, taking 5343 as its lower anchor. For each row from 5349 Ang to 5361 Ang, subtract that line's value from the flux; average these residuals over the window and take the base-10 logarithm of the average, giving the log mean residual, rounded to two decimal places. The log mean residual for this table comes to -0.32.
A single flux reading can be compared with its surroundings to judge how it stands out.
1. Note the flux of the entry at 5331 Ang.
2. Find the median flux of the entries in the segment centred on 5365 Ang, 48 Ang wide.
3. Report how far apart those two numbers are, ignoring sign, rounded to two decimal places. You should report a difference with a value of 0.16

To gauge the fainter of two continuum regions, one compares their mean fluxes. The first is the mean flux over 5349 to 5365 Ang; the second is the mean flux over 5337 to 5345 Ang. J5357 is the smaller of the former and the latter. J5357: 2.90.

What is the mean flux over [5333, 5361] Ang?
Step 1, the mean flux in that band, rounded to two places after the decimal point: 3.29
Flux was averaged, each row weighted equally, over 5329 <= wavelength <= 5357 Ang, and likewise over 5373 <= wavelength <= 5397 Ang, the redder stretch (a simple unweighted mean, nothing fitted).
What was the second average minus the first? -0.30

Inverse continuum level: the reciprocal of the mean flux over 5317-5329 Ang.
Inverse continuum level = 0.321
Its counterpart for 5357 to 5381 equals 0.324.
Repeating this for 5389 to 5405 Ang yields 0.331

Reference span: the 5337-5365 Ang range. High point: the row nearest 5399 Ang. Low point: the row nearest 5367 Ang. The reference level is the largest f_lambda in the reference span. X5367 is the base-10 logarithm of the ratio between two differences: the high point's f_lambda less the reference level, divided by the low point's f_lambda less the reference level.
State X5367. -0.17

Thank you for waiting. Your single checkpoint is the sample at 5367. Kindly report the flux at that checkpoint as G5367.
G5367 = 2.99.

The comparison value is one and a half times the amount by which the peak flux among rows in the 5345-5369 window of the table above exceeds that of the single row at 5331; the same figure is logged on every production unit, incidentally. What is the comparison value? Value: 1.1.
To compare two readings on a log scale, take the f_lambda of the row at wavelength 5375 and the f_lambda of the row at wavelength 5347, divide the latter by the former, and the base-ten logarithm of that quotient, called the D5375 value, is 0.12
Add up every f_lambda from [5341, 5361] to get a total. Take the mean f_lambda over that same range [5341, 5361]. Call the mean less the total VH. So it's -13.6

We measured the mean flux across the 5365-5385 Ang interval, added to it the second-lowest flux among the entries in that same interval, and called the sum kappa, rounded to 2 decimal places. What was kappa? 5.61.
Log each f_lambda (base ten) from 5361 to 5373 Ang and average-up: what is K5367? 0.491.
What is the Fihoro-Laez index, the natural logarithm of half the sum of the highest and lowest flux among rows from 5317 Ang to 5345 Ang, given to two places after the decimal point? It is 1.12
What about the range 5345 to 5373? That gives 1.19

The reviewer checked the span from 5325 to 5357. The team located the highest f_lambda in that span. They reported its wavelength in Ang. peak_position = 5347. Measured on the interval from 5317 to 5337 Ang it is 5319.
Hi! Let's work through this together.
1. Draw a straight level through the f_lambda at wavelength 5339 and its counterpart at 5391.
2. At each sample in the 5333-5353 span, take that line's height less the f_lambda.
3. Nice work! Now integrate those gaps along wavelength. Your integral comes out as -8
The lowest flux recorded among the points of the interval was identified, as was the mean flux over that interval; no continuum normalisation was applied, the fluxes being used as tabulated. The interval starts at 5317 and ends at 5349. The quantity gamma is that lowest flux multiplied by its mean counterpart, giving 8.6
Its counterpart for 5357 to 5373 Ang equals 9.5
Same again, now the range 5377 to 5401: 8.1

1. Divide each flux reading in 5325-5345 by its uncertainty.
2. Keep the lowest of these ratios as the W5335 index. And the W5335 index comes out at 13.9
